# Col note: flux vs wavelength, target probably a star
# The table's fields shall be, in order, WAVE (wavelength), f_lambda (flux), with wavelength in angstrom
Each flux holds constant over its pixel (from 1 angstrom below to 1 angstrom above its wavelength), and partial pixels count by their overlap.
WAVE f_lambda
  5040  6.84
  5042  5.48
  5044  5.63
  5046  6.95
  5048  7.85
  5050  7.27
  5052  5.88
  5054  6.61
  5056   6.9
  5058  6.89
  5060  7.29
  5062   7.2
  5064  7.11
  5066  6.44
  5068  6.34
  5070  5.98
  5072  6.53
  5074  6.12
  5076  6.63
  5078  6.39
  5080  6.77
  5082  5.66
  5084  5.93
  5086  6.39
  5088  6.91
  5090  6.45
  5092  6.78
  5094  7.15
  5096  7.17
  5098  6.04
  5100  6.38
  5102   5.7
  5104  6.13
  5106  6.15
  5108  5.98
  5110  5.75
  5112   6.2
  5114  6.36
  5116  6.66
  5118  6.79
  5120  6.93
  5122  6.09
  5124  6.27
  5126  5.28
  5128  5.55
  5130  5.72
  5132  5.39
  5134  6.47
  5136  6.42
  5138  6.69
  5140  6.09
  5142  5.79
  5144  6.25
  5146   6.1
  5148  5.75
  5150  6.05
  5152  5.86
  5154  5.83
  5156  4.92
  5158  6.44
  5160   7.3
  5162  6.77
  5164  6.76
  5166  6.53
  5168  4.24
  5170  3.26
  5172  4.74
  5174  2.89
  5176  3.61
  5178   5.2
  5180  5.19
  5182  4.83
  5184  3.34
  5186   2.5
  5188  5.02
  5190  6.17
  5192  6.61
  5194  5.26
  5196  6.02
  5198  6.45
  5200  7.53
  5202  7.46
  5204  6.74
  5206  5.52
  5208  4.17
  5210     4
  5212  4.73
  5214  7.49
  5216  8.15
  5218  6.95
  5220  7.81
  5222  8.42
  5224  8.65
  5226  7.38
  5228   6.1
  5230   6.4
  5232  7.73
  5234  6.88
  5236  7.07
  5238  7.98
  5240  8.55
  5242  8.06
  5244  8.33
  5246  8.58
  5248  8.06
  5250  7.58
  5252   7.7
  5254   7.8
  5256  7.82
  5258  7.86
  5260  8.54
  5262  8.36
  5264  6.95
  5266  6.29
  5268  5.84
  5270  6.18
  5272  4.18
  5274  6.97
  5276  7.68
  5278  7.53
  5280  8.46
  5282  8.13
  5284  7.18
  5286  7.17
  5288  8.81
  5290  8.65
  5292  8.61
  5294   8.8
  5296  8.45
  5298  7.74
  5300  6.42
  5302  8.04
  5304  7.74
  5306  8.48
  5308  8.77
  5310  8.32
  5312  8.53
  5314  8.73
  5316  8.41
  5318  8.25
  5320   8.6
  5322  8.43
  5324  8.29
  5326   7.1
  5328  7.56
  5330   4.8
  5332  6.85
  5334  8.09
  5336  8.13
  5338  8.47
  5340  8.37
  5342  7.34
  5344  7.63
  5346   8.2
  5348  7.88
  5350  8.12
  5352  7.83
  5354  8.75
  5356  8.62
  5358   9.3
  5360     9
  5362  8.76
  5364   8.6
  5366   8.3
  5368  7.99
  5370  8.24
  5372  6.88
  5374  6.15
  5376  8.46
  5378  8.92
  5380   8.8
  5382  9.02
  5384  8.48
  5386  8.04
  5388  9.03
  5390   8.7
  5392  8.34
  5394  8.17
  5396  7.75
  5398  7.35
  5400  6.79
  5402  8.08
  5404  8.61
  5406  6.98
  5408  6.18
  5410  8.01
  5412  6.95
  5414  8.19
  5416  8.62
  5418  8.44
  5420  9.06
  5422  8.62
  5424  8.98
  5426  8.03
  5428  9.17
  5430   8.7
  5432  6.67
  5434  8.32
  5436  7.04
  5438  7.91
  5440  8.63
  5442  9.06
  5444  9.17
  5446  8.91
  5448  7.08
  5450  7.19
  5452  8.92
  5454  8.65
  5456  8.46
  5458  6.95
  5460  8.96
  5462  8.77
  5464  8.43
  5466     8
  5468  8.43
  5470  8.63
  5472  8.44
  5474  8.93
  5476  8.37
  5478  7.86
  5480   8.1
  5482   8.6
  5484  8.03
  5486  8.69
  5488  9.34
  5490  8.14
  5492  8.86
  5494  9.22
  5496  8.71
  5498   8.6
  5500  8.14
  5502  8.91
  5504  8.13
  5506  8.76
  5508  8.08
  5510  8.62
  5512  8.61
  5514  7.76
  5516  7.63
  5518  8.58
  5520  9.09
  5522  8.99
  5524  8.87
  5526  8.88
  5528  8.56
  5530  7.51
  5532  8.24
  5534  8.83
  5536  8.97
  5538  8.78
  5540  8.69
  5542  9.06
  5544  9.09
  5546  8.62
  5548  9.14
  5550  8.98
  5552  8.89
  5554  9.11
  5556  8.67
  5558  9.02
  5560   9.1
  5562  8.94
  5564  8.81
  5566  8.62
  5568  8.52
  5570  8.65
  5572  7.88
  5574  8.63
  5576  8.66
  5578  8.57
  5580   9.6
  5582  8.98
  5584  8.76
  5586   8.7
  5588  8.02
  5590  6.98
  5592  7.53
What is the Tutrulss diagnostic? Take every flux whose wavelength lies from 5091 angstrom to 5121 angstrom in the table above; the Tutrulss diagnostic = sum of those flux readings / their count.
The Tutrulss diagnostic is 6.4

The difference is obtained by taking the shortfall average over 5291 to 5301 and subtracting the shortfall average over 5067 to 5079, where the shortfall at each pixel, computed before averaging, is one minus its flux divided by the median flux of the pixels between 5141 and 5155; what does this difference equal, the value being -0.29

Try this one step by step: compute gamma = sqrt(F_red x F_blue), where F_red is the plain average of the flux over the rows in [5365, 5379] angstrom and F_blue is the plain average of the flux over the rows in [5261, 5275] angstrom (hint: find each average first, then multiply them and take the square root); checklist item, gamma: 7.08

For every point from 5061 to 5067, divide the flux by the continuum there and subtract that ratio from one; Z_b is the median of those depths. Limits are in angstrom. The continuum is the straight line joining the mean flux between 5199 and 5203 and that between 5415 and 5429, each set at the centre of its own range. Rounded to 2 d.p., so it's -0.05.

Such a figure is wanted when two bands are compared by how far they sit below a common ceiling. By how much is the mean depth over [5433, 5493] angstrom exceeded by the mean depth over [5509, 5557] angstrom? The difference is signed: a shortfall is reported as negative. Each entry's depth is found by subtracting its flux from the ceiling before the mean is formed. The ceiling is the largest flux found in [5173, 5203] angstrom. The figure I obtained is -0.31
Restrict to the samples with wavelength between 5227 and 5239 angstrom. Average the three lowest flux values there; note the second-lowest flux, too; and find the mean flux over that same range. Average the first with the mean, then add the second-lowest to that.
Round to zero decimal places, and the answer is 13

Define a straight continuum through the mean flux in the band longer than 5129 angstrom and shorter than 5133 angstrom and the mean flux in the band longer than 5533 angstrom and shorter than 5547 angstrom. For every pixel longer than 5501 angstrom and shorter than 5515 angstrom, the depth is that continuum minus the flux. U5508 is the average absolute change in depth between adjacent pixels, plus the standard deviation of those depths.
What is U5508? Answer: 1.0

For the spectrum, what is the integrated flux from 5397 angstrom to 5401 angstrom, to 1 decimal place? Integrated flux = 28.3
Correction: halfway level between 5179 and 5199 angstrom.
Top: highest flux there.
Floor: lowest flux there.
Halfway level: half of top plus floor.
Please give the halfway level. 4.6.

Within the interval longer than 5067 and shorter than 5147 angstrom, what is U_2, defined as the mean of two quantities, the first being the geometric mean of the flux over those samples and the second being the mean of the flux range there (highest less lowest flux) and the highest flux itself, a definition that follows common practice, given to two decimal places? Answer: 5.39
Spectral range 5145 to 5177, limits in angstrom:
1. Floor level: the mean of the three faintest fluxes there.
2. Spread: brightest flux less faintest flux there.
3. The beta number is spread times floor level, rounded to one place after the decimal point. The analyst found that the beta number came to 14.3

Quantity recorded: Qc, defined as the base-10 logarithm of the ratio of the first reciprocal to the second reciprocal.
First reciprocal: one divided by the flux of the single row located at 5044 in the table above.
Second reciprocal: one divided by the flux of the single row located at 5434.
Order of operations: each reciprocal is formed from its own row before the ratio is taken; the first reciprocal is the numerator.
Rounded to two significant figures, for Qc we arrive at 0.17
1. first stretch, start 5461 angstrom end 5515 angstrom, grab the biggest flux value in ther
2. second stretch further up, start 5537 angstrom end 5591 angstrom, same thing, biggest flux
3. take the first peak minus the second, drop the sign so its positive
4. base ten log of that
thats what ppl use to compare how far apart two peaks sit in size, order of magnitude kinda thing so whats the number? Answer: -0.6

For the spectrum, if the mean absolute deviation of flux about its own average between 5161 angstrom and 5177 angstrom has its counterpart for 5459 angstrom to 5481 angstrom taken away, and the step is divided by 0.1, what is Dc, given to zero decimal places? 11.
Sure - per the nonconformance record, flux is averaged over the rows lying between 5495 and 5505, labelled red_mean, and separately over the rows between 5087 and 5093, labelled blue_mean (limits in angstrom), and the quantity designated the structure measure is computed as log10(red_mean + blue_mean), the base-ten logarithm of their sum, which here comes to 1.18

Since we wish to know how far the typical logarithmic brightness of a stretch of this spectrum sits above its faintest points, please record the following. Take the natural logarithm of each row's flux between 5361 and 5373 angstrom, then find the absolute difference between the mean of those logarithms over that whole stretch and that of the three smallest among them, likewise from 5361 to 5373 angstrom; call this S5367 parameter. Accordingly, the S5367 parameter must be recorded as 0.054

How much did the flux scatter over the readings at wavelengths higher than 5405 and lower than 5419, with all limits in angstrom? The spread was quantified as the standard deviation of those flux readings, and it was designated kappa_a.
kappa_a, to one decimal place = 0.9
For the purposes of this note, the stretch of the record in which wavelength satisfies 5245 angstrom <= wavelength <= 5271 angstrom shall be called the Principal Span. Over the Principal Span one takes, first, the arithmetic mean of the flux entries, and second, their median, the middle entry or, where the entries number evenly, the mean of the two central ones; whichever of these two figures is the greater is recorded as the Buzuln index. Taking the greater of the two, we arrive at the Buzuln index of 7.80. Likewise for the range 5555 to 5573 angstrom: 8.69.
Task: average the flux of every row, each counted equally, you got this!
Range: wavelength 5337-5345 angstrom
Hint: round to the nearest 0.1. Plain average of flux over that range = 8.0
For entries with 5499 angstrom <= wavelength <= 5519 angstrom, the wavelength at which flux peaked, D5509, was 5502 angstrom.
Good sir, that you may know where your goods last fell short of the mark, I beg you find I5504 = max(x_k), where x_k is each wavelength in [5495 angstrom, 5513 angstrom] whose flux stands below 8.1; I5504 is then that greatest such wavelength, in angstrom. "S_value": 5508 angstrom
